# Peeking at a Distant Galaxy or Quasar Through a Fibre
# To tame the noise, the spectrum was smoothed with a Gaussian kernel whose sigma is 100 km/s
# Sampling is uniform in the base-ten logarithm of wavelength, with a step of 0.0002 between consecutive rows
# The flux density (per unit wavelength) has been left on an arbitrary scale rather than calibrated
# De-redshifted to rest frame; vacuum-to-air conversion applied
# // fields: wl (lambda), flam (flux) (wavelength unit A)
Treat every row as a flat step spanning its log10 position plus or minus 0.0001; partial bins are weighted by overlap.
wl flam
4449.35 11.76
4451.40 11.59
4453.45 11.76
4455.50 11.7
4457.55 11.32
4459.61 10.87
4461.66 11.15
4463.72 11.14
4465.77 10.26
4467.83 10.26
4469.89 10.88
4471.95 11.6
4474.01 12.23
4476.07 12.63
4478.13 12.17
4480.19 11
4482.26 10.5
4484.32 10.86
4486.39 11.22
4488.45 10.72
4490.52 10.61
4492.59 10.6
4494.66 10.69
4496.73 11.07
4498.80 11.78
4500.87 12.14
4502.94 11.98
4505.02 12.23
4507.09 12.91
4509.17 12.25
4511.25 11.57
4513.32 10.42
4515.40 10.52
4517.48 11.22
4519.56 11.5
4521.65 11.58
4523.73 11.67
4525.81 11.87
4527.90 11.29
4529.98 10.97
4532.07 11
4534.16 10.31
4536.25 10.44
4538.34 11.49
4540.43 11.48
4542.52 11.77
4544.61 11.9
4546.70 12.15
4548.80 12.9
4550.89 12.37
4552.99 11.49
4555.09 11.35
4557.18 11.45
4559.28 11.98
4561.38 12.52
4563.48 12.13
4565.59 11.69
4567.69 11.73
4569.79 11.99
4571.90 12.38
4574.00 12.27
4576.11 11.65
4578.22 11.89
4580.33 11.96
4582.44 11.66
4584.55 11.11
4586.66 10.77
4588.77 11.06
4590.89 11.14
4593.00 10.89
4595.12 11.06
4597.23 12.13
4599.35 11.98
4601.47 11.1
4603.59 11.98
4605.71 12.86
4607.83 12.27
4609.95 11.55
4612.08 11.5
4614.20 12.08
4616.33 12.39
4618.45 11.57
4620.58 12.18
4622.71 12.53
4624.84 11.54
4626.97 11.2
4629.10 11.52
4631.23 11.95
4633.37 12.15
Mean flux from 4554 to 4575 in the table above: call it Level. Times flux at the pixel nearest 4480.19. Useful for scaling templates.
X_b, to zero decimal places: 131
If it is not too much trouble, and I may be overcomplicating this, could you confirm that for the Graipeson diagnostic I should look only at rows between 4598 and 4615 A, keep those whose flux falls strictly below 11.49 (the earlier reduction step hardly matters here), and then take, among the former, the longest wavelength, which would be 4601.47 A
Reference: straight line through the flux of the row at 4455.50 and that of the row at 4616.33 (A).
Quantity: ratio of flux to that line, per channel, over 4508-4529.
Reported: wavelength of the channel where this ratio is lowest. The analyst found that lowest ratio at 4513.32 A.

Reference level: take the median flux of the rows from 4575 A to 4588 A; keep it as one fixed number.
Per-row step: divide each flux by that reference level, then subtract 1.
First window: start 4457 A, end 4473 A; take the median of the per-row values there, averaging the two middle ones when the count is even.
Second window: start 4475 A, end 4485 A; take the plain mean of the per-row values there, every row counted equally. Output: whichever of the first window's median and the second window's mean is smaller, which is -0.06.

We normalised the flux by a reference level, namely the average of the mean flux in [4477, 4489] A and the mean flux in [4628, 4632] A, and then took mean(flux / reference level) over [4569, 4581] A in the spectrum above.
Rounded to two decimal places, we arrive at 1.05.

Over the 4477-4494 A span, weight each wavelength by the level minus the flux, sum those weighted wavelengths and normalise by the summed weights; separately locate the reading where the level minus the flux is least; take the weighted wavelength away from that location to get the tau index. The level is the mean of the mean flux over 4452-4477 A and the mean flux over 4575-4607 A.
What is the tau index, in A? -10.5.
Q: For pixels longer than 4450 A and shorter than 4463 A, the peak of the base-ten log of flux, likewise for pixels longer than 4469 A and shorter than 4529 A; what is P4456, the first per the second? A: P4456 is 0.96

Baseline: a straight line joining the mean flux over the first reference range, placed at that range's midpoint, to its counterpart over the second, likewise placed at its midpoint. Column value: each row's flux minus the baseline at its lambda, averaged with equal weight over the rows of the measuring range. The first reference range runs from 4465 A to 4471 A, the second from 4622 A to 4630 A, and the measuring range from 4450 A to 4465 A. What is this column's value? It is 1.0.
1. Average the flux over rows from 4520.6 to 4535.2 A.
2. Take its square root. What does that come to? 3.35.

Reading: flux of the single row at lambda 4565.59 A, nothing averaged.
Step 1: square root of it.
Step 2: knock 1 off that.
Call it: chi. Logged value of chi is 2.42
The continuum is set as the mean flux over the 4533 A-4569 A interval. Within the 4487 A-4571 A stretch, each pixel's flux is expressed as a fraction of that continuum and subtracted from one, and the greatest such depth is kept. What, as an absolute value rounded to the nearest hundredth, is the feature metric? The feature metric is 0.12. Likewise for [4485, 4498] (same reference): 0.10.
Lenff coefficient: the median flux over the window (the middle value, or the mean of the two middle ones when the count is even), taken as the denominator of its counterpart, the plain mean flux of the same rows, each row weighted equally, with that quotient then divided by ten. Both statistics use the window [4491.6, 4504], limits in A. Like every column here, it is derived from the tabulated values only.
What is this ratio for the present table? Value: 0.100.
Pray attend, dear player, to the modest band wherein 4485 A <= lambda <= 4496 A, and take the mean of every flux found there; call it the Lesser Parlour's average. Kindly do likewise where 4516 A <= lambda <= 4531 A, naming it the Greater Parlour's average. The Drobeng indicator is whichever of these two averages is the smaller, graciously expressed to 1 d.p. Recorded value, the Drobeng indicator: 10.8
